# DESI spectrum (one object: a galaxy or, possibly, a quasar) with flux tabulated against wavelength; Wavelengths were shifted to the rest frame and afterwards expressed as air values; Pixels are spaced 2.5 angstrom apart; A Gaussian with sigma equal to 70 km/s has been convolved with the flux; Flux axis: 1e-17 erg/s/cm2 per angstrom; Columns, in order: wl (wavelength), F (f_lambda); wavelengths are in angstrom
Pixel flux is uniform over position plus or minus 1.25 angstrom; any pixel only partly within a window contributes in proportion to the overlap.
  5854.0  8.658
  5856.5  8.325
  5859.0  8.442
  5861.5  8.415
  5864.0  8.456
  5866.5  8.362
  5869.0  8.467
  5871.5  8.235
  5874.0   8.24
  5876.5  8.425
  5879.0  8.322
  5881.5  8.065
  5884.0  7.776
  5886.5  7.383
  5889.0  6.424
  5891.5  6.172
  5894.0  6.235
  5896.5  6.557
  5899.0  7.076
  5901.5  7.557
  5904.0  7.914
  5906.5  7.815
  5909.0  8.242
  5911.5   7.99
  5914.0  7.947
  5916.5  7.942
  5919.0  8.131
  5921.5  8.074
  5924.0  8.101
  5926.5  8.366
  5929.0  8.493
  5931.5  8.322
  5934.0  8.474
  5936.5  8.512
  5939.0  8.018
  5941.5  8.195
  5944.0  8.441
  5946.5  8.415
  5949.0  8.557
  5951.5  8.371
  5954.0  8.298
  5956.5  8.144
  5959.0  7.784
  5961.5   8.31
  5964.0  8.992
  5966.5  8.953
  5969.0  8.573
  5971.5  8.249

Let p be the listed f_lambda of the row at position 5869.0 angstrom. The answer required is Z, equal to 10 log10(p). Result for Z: 9.28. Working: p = 8.467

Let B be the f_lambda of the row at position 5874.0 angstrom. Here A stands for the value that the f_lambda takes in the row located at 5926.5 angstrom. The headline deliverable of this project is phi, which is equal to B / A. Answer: 0.98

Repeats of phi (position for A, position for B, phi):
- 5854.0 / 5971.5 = 0.95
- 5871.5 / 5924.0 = 0.98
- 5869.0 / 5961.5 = 0.98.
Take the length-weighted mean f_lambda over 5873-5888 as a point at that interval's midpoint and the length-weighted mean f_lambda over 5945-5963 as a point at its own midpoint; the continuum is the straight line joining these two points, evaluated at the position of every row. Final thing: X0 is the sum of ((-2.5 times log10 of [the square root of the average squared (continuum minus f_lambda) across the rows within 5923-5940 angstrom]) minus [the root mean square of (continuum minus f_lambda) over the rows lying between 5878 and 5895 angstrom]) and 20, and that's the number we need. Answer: 20.4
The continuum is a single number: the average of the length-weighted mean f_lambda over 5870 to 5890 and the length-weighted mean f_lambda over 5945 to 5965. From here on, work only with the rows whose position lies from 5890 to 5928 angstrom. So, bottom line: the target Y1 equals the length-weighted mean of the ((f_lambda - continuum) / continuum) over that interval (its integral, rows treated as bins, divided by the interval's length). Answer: -0.063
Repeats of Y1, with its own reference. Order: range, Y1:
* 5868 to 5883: 0.020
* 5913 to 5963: 0.016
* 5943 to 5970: 0.039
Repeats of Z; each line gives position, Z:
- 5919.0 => 9.10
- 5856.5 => 9.20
